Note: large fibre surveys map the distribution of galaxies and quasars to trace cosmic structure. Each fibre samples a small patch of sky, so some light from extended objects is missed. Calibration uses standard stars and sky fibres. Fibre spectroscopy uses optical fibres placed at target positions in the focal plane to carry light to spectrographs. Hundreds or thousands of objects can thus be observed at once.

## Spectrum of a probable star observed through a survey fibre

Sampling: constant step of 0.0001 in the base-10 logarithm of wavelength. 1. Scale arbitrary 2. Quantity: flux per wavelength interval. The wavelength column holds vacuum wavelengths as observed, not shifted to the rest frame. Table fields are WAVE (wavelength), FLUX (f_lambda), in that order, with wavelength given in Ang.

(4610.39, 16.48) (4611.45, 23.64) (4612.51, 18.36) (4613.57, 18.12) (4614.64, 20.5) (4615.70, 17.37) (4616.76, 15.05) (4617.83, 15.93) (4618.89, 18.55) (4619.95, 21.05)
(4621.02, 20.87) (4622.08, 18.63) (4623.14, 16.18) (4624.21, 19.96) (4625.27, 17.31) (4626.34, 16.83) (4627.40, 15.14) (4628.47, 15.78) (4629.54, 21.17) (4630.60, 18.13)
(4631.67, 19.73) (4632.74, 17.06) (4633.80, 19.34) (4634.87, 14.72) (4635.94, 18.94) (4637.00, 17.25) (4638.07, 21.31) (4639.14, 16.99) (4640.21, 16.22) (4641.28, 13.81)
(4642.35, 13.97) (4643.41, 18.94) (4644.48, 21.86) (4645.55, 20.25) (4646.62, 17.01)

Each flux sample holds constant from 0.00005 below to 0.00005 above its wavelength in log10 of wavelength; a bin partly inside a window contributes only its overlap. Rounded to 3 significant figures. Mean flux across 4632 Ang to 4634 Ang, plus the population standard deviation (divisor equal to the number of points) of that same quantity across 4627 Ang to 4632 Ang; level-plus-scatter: 20.5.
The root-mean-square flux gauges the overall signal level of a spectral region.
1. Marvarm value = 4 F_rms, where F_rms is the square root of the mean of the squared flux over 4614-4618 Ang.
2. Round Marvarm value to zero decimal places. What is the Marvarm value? 69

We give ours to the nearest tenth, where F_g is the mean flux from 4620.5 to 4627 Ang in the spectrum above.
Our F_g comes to 18.3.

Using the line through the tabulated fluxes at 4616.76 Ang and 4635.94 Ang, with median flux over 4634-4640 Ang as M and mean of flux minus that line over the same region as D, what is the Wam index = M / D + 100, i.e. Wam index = 87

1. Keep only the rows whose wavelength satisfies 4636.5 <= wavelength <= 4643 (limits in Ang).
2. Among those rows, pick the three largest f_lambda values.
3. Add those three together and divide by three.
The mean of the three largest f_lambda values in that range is 18.5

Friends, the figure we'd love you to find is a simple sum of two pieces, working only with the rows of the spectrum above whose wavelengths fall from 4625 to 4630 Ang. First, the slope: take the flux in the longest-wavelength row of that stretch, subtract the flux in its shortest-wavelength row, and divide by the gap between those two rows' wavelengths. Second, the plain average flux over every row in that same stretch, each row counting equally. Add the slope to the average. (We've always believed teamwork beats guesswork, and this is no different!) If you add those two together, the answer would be 18.1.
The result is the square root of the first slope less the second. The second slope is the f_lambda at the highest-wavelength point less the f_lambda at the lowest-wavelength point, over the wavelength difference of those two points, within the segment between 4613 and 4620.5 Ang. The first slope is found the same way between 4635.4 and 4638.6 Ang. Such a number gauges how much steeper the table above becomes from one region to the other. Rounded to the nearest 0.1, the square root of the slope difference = 0.8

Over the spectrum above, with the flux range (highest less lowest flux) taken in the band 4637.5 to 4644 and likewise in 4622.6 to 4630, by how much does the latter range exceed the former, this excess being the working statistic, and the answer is -1.5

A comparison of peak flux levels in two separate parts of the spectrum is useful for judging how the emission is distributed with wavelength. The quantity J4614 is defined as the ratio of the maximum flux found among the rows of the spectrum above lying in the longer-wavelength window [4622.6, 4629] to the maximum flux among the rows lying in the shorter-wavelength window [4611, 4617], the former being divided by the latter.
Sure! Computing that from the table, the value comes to 0.84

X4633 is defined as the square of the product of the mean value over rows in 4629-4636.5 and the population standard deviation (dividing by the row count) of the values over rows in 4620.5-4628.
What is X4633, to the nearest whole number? 1246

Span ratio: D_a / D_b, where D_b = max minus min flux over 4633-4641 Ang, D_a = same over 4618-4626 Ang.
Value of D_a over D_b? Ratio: 0.74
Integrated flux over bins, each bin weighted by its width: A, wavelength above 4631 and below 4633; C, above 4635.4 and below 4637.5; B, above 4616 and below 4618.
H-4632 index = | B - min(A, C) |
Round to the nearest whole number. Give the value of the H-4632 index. 6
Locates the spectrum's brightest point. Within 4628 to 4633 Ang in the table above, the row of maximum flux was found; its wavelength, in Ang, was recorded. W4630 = 4629.54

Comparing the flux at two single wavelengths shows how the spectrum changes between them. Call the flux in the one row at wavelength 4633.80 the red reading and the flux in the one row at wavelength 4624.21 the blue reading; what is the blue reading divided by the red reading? 1.03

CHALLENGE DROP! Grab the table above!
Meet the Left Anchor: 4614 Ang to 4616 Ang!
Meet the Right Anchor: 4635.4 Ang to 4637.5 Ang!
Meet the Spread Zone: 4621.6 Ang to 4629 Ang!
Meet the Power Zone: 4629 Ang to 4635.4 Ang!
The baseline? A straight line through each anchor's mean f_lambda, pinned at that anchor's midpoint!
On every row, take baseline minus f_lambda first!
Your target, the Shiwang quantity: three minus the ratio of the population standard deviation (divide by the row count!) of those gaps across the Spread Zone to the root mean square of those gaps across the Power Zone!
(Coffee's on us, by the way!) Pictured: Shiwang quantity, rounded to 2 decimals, 2.25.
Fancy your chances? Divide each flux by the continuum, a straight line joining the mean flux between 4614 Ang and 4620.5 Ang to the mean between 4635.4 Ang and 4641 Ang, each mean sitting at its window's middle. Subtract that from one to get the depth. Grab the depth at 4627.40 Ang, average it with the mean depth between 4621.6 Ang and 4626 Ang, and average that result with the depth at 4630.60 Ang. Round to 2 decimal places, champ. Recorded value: 0.04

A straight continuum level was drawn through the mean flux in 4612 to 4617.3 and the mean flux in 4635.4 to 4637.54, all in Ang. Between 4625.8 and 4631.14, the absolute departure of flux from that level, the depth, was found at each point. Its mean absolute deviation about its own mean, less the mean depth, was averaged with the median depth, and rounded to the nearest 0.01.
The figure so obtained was 0.68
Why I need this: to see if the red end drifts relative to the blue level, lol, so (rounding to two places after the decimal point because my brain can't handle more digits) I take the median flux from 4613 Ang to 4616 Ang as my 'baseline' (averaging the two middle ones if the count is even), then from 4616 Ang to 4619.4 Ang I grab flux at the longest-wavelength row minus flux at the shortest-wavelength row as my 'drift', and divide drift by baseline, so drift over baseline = 0.19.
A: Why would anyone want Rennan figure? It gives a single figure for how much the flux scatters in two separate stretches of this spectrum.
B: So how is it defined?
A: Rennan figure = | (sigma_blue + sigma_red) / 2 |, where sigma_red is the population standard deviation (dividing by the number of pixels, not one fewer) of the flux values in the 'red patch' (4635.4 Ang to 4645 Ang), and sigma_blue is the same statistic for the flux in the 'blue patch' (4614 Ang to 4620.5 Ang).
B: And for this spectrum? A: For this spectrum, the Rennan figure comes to 2.45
